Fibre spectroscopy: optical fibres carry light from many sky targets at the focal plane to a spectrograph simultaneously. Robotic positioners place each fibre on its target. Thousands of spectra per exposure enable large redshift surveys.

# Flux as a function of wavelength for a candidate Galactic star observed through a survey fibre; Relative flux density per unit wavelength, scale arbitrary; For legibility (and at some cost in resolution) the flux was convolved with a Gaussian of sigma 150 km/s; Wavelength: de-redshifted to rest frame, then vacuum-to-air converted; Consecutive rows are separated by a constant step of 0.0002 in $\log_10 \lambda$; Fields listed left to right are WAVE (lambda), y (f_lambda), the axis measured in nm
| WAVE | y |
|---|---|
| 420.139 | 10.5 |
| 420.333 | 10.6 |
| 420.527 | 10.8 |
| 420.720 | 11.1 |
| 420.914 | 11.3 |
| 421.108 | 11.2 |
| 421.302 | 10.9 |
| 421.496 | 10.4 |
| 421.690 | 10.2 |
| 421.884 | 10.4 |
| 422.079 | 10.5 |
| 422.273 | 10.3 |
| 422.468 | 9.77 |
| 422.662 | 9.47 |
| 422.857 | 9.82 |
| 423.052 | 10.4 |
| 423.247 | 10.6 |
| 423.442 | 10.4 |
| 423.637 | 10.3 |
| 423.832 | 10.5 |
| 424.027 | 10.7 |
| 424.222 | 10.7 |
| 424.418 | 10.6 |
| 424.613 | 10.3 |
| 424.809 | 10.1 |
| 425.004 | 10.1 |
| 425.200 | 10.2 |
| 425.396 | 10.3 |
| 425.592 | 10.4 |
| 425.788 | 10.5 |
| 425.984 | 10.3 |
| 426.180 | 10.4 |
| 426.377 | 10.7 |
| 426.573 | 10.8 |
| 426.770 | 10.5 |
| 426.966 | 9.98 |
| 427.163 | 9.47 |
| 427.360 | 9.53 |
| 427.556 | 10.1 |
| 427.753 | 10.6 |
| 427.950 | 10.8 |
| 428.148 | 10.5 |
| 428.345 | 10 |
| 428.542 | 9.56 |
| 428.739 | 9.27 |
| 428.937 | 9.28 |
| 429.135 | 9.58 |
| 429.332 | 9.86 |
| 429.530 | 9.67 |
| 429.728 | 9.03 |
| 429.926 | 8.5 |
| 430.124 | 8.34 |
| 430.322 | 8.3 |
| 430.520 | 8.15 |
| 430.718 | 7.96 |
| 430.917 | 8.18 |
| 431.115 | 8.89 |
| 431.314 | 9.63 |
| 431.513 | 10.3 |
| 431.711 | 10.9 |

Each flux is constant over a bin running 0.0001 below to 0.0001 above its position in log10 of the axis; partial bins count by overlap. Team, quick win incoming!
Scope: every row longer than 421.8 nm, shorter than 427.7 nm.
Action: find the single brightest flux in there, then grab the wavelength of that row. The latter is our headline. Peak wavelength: 426.573 nm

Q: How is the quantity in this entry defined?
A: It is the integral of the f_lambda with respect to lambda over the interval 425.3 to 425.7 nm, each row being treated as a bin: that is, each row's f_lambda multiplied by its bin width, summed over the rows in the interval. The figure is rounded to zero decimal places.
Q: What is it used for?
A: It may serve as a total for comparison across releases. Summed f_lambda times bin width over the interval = 4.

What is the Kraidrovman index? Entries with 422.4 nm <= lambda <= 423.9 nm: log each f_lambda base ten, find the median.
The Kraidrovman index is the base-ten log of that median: 0.0064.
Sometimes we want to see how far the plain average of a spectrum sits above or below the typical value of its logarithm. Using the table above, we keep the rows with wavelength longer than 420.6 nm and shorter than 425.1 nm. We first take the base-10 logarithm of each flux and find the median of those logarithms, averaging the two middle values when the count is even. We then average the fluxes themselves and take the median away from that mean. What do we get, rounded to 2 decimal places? 9.42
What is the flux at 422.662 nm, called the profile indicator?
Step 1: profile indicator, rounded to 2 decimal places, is 9.47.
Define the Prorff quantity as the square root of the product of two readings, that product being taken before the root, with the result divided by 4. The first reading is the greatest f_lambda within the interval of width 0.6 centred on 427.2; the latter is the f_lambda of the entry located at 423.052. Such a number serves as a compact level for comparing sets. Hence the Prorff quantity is 2.55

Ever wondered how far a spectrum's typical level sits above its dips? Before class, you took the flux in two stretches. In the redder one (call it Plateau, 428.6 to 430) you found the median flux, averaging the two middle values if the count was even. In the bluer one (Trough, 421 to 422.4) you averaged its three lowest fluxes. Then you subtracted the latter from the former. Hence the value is -1.0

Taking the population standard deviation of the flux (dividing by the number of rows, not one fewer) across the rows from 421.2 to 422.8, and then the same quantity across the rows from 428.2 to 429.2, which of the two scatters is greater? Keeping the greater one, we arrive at 0.41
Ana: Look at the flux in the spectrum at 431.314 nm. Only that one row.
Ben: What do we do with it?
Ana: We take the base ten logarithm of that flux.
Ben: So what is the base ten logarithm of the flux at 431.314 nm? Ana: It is 0.98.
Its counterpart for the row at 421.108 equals 1.05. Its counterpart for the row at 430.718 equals 0.90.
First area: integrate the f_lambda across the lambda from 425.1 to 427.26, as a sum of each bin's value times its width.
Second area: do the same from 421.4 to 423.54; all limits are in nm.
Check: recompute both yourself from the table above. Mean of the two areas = 22.1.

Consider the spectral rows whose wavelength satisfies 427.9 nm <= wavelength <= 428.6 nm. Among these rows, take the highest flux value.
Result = 10.8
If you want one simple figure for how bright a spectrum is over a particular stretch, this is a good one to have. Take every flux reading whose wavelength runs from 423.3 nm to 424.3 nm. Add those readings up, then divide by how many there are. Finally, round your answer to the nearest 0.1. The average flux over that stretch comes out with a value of 10.5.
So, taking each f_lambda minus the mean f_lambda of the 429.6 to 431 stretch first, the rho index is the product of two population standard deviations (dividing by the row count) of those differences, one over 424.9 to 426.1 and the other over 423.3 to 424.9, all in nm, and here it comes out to 0.026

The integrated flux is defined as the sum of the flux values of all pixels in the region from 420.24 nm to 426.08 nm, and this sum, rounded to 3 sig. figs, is 313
